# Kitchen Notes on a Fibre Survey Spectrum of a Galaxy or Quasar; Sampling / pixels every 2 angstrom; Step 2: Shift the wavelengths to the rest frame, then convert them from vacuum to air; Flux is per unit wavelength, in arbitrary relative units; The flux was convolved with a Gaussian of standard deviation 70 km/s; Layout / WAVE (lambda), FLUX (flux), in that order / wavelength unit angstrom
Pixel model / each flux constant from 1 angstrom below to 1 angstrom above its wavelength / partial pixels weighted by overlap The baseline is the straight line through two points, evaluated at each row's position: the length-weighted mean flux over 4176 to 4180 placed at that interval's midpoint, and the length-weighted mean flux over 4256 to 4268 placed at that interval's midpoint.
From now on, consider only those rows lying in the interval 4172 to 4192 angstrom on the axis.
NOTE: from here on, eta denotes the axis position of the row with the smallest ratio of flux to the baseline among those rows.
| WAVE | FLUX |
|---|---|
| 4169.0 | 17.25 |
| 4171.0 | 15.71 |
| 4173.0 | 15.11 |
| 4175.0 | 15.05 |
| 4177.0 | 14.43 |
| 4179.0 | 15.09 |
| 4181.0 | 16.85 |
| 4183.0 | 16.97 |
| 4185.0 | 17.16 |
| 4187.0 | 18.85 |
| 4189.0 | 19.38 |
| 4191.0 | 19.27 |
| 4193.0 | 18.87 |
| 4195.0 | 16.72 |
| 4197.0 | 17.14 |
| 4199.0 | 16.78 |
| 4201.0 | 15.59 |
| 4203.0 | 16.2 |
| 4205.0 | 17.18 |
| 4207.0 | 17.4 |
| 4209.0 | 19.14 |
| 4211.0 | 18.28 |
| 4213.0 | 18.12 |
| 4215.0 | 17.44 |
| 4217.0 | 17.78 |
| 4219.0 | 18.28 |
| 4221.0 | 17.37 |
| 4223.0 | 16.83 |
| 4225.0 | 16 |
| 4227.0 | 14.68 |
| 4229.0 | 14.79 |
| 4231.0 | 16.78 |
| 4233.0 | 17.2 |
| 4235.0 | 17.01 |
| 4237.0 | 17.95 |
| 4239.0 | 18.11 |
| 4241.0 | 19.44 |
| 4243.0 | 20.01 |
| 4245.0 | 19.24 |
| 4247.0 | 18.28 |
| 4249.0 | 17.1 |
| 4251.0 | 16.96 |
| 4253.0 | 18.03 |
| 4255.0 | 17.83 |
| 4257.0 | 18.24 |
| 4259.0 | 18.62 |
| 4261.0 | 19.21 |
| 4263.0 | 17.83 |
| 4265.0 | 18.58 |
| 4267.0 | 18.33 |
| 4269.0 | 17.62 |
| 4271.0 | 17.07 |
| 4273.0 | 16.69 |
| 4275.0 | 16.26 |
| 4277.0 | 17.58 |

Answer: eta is 4177.0 angstrom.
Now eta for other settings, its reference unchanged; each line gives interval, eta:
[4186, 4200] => 4199.0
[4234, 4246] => 4235.0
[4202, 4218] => 4203.0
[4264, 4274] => 4273.0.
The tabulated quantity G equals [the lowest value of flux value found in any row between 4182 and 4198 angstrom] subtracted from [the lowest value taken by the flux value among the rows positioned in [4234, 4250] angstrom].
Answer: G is 0.3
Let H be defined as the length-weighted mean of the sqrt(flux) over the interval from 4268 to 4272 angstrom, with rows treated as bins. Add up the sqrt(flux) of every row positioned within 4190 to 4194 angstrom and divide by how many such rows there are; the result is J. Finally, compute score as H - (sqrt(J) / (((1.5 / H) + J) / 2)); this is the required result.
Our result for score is 3.28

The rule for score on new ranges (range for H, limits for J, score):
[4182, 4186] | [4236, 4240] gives 3.24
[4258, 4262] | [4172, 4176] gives 3.42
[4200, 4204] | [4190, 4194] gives 3.11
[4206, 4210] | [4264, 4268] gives 3.38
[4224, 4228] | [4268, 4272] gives 3.02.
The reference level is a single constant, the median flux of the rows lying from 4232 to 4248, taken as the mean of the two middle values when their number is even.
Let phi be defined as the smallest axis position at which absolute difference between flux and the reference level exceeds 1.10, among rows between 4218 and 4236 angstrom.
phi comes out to 4223.0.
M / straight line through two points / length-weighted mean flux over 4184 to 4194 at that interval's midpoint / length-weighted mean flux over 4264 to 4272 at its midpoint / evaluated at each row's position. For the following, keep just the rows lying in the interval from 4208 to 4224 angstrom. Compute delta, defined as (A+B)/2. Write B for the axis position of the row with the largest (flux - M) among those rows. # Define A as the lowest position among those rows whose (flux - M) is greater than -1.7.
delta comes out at 4209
